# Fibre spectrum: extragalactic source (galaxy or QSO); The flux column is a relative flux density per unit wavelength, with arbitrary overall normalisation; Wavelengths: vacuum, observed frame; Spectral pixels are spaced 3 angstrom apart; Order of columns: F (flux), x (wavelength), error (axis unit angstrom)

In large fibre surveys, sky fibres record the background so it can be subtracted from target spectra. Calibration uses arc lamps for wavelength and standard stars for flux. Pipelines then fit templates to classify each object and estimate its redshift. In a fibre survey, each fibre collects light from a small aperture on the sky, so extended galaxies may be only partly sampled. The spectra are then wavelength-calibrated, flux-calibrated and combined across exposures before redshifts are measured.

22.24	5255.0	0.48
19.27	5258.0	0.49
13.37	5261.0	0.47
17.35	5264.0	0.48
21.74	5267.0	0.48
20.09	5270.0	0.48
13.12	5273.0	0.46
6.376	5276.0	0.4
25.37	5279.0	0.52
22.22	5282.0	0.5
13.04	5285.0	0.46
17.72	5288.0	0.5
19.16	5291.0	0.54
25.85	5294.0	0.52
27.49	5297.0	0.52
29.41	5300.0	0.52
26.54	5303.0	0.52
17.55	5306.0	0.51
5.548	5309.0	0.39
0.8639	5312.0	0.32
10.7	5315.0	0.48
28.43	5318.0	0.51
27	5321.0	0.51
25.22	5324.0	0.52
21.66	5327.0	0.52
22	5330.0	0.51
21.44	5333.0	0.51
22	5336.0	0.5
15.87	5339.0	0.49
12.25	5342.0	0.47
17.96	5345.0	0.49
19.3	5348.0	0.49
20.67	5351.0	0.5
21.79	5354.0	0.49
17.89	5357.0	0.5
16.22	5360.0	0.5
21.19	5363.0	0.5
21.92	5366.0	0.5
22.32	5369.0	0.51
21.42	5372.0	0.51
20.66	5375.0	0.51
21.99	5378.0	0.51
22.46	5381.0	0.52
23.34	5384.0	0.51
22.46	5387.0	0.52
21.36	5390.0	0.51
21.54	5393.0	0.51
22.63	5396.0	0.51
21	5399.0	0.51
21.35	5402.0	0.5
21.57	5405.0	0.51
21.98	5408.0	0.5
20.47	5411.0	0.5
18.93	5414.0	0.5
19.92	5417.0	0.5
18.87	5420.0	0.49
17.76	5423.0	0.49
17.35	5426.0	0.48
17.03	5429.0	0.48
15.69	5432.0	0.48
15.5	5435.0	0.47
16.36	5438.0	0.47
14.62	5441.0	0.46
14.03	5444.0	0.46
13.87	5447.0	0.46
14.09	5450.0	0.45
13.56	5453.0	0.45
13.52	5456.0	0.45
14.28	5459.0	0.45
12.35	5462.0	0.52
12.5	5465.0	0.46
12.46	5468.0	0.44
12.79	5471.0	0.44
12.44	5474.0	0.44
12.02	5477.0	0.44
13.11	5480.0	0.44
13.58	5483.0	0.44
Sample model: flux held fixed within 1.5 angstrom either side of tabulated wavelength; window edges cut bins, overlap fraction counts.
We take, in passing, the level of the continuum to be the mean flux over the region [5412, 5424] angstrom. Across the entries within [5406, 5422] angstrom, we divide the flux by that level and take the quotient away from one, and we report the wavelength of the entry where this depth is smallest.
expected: 5408.0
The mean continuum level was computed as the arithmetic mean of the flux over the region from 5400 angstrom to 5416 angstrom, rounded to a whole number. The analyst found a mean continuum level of 21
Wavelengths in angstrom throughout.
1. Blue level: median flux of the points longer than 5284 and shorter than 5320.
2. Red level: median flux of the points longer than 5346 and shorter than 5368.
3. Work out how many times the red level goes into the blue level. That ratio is 0.89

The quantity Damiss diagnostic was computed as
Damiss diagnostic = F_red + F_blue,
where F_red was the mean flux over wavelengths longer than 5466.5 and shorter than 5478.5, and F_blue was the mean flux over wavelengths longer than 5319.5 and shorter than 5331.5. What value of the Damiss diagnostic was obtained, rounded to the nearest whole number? 36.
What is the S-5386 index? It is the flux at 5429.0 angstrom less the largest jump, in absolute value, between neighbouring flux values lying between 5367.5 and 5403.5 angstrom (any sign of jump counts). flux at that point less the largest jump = 15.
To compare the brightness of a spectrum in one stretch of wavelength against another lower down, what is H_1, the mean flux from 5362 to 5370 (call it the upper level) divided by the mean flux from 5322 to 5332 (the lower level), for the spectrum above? 0.95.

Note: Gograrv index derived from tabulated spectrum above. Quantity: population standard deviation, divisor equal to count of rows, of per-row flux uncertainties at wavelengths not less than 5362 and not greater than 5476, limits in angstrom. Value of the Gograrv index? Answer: 0.026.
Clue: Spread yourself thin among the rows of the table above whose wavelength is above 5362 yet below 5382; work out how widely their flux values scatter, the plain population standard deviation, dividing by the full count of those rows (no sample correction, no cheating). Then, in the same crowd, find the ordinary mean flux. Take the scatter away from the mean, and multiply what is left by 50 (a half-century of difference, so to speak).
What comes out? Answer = 1055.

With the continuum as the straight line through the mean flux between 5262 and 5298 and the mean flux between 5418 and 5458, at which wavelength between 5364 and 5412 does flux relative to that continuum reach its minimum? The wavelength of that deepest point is 5375.0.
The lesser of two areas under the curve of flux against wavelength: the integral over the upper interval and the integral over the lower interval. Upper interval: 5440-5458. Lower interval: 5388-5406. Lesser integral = 251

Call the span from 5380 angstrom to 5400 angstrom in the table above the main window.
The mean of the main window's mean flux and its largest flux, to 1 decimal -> 22.7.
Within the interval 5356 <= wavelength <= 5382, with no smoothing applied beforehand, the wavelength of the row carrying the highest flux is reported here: 5381.0 angstrom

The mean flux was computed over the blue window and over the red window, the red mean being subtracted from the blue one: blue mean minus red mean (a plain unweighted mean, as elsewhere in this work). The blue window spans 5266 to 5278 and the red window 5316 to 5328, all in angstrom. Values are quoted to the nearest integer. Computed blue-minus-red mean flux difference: -10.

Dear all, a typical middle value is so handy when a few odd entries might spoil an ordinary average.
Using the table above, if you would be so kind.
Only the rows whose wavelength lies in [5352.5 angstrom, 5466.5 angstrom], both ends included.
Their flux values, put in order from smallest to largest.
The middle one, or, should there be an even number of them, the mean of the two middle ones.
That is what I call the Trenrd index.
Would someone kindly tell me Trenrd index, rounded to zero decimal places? 19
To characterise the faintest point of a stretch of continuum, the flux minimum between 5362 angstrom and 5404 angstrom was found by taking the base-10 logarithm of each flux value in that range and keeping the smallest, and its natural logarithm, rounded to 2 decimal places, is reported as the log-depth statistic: 0.27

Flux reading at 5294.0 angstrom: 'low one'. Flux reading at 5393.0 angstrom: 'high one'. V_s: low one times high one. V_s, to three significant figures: 557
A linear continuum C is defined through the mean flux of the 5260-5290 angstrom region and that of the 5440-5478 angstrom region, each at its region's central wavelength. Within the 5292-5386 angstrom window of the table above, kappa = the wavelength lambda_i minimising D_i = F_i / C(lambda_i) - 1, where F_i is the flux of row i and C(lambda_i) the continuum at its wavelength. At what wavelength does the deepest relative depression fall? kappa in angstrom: 5312.0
